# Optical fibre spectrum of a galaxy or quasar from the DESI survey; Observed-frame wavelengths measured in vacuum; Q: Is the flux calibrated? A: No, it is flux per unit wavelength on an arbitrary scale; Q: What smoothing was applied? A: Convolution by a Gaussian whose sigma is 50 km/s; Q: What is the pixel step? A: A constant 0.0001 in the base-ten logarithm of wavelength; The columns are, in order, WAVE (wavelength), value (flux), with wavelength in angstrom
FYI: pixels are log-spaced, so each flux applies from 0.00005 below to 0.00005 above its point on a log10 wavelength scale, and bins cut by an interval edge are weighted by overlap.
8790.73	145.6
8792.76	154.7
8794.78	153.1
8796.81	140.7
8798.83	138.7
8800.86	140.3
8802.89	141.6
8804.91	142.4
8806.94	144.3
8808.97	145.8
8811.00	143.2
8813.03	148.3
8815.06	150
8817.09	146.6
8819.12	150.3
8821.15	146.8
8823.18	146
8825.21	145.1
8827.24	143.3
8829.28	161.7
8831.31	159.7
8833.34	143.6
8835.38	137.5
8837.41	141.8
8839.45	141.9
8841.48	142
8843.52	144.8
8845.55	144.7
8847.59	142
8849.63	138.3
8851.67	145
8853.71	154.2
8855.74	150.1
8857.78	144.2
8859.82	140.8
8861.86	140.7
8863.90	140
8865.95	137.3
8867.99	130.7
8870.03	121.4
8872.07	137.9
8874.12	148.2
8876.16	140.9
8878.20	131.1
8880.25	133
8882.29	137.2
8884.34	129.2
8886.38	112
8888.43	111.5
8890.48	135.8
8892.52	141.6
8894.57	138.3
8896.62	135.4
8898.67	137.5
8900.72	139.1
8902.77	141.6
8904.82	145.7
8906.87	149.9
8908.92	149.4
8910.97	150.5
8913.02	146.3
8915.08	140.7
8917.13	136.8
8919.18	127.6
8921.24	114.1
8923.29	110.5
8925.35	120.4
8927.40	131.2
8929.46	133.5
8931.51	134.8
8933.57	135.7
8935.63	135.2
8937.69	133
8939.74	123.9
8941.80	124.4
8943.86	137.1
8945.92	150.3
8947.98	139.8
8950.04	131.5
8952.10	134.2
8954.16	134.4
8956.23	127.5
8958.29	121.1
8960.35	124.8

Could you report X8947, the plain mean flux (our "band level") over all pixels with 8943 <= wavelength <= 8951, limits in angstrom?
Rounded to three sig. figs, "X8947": 140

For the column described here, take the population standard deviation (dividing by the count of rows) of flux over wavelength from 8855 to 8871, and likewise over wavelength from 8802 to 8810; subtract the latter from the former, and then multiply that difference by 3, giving 20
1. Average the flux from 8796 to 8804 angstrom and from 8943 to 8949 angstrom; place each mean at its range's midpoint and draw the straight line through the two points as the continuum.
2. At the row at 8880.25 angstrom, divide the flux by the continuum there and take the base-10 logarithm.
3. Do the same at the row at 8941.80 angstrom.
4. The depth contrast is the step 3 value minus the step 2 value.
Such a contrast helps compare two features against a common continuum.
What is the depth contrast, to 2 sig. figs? -0.032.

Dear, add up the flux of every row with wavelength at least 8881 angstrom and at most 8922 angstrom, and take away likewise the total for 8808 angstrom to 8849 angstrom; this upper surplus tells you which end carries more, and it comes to -205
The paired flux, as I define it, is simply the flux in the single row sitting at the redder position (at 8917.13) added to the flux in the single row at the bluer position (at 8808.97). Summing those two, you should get 283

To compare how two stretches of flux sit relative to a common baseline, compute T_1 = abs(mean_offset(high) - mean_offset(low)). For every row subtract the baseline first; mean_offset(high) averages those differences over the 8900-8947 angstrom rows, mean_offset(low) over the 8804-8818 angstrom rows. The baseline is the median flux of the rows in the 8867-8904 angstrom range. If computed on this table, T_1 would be 11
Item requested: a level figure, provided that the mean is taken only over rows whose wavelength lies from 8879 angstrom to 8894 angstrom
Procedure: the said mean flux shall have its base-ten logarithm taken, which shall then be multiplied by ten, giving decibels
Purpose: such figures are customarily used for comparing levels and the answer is 21.1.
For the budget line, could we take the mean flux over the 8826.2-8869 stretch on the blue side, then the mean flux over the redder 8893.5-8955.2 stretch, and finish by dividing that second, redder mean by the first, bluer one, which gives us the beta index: 0.940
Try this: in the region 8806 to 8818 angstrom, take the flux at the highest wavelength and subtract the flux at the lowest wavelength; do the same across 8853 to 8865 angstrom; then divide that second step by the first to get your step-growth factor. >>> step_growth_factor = -6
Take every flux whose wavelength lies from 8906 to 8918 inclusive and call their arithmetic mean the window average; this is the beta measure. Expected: 146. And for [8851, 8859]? 148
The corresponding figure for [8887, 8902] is 134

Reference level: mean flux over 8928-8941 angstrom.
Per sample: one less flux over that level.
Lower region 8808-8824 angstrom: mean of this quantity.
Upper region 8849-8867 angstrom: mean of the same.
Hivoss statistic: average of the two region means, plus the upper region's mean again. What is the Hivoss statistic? -0.18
